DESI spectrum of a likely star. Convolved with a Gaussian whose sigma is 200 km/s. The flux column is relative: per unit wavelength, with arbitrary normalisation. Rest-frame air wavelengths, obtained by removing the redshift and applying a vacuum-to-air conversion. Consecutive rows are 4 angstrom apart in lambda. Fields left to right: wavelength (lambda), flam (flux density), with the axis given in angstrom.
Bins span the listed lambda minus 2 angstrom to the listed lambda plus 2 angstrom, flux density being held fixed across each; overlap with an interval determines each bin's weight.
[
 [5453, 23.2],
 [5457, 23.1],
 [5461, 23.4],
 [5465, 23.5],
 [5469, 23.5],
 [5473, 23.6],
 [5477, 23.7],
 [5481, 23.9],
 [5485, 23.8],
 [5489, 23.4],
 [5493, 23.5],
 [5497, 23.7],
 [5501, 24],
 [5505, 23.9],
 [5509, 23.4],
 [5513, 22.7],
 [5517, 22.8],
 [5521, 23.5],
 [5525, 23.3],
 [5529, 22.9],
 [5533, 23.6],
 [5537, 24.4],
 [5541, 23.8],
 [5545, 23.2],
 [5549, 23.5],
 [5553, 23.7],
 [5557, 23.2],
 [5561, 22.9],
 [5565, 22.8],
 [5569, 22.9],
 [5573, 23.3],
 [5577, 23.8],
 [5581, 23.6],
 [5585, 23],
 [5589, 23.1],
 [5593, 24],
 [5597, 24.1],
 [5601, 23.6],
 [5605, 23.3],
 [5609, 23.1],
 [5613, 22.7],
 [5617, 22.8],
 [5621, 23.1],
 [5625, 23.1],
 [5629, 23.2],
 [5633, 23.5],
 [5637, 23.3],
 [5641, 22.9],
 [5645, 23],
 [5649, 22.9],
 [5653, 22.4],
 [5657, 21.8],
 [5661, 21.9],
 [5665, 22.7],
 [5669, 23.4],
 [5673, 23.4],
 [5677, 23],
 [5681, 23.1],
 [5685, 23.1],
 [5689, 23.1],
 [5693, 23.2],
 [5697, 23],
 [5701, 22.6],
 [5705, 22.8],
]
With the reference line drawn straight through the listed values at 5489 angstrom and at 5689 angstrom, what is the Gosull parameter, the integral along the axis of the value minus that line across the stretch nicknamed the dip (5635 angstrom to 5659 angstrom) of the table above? -11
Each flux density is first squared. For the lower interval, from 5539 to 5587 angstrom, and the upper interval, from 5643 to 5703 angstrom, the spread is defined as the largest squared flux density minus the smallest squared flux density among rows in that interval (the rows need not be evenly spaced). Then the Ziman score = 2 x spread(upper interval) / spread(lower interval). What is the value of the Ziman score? 3.1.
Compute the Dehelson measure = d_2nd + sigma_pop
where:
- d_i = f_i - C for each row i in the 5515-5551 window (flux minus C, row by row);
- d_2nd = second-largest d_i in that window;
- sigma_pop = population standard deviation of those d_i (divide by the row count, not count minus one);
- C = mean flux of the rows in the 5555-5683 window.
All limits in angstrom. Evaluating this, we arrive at 1.16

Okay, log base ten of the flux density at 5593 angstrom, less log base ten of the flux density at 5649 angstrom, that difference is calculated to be 0.020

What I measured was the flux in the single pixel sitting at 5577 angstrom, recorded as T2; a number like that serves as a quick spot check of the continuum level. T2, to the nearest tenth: 23.8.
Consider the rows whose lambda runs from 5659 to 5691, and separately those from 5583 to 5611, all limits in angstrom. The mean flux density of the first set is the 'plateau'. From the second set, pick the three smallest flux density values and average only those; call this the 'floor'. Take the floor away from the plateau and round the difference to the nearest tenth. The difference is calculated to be -0.1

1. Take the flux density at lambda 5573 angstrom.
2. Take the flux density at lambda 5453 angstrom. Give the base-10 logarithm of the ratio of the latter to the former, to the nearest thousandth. -0.002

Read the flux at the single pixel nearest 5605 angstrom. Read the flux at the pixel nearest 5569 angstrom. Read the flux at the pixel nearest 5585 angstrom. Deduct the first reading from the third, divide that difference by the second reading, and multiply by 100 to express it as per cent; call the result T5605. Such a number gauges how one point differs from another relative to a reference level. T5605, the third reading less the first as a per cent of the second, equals -1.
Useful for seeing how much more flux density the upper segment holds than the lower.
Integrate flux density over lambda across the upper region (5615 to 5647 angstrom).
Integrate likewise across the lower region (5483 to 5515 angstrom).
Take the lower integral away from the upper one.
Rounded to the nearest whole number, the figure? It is -14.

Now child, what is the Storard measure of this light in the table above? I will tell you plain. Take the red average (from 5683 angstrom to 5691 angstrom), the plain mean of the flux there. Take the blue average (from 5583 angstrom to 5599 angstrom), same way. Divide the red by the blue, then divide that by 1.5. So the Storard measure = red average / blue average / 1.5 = 0.654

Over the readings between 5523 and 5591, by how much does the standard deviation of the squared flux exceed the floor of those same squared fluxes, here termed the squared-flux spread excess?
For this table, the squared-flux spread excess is -500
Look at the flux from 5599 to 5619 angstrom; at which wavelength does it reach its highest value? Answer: 5601 angstrom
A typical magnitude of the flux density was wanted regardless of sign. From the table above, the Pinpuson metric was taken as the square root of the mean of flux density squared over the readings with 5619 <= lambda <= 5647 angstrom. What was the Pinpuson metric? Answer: 23.16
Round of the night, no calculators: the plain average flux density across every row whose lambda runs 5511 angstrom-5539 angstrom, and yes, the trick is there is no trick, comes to 23.31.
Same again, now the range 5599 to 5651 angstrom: 23.12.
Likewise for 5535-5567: 23.44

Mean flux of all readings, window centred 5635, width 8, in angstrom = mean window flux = 23.4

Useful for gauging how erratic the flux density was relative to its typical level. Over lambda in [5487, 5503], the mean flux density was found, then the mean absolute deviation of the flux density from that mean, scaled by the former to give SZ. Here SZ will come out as 0.0085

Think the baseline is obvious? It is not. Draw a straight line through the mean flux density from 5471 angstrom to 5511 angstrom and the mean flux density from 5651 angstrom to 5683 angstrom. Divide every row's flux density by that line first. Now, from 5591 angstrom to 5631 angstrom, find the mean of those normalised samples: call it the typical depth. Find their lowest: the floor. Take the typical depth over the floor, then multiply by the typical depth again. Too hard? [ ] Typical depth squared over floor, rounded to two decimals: 1.04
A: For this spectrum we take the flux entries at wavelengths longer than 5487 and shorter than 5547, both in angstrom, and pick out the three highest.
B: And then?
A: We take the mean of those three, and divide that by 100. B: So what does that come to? 0.241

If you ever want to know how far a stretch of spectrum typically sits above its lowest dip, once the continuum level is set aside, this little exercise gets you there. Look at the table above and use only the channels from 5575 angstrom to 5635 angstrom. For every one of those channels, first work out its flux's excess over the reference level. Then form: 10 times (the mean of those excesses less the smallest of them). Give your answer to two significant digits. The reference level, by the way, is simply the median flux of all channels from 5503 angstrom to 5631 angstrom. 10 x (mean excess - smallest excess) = 6.3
